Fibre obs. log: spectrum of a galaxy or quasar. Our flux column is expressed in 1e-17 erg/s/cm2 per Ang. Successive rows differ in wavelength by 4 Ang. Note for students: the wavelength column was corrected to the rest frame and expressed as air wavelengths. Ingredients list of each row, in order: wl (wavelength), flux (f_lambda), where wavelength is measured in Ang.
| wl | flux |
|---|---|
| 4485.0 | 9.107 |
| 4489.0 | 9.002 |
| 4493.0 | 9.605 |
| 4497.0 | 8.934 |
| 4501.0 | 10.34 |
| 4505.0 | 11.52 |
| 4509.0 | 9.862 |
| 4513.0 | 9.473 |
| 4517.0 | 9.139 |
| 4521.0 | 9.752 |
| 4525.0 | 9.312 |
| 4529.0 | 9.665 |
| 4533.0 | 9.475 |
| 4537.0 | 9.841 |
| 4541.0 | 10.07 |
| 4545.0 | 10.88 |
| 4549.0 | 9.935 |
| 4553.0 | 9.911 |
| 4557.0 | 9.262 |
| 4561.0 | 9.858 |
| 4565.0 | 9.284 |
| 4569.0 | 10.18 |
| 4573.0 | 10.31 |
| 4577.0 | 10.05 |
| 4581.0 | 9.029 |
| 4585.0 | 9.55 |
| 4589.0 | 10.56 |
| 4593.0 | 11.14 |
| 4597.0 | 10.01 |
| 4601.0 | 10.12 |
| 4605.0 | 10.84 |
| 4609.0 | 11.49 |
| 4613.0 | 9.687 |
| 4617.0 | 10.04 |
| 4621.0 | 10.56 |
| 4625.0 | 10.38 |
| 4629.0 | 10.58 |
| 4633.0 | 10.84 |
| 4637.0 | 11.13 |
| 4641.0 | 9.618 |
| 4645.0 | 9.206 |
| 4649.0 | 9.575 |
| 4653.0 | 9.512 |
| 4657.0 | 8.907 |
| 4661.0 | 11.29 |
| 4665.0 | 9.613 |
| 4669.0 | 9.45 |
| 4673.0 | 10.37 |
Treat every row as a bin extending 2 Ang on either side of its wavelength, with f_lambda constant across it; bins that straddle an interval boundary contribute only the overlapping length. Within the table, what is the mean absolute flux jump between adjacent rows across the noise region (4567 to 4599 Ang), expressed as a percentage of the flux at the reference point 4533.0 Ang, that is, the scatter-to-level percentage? 7.0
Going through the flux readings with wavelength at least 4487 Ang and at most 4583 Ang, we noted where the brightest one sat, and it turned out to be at 4505.0 Ang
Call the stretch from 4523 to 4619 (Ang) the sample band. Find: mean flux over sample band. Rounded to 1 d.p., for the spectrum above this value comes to 10.0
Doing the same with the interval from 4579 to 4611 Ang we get 10.3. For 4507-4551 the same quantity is 9.8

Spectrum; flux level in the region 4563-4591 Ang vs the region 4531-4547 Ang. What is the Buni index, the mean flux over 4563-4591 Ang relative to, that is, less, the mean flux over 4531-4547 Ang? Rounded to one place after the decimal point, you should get -0.2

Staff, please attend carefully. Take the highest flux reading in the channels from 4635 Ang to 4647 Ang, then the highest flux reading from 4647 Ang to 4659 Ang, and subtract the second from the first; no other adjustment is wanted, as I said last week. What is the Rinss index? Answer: 1.6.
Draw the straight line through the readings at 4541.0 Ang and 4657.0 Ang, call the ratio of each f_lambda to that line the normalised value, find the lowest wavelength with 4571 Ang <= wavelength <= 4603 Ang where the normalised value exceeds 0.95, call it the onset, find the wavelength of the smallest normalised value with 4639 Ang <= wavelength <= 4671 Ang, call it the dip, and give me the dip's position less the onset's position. 84 Ang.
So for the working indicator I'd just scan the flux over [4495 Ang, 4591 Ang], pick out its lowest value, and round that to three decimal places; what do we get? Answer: 8.934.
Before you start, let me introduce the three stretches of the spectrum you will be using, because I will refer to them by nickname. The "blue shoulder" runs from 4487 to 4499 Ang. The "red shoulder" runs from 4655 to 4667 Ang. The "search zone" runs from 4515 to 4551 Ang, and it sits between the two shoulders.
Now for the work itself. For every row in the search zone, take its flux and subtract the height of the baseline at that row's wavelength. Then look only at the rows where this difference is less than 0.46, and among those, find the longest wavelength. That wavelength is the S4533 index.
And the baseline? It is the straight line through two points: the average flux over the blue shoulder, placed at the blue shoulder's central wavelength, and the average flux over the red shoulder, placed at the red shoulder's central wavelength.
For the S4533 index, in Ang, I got 4533.0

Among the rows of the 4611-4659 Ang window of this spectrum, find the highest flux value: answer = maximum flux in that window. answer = 11.13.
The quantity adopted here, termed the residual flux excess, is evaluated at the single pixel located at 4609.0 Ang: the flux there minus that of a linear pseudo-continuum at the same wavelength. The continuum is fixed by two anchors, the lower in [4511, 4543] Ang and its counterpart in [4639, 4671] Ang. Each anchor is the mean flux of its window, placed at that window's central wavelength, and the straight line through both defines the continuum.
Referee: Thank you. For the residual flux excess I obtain 1.9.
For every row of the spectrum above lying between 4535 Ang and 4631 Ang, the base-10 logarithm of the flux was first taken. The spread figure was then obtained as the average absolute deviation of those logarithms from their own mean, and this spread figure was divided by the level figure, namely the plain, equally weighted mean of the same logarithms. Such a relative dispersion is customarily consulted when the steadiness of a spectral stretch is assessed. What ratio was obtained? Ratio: 0.0191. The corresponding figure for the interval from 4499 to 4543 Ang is 0.0185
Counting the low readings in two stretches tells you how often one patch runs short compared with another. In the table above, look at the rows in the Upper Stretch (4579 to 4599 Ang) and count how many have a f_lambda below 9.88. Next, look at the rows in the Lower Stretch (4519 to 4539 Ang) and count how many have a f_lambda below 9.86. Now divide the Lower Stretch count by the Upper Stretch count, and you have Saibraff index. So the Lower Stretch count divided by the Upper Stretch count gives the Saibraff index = 2.5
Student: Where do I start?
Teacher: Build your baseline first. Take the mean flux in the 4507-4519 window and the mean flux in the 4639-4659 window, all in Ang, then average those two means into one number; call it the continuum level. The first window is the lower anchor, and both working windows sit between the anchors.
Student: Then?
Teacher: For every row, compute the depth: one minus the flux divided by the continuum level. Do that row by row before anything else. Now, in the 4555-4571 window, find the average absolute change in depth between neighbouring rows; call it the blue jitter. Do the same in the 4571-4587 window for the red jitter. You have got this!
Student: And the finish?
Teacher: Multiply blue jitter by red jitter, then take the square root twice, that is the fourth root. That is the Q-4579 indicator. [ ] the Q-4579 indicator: 0.26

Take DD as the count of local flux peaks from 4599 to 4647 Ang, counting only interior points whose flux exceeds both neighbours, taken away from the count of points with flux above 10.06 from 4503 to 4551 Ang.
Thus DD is 0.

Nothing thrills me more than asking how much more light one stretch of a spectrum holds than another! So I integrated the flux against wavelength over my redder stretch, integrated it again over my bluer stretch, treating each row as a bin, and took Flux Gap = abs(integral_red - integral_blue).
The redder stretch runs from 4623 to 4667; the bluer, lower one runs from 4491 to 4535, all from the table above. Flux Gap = 14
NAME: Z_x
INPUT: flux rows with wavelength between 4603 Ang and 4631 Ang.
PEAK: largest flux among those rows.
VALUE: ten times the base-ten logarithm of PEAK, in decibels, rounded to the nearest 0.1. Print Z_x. 10.6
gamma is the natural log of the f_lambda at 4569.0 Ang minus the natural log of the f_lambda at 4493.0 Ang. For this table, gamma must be 0.06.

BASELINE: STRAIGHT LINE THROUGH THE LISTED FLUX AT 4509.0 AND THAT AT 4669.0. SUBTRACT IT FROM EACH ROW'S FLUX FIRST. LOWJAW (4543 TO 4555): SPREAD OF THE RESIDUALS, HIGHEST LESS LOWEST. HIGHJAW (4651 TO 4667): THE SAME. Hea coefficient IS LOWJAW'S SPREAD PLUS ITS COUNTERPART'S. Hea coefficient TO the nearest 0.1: 3.3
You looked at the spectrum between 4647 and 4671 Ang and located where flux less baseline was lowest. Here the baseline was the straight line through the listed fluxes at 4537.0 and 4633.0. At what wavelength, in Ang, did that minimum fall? 4657.0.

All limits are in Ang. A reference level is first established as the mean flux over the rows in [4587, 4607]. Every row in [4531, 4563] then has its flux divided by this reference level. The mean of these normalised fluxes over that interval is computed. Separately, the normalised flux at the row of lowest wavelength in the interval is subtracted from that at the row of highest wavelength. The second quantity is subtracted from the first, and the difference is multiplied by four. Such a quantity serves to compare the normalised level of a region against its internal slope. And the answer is 3.6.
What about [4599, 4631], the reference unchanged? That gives 3.8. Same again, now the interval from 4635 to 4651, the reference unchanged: 4.3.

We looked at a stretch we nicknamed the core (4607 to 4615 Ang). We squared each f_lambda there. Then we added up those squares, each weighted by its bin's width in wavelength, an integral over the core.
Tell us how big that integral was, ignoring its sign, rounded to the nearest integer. 903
